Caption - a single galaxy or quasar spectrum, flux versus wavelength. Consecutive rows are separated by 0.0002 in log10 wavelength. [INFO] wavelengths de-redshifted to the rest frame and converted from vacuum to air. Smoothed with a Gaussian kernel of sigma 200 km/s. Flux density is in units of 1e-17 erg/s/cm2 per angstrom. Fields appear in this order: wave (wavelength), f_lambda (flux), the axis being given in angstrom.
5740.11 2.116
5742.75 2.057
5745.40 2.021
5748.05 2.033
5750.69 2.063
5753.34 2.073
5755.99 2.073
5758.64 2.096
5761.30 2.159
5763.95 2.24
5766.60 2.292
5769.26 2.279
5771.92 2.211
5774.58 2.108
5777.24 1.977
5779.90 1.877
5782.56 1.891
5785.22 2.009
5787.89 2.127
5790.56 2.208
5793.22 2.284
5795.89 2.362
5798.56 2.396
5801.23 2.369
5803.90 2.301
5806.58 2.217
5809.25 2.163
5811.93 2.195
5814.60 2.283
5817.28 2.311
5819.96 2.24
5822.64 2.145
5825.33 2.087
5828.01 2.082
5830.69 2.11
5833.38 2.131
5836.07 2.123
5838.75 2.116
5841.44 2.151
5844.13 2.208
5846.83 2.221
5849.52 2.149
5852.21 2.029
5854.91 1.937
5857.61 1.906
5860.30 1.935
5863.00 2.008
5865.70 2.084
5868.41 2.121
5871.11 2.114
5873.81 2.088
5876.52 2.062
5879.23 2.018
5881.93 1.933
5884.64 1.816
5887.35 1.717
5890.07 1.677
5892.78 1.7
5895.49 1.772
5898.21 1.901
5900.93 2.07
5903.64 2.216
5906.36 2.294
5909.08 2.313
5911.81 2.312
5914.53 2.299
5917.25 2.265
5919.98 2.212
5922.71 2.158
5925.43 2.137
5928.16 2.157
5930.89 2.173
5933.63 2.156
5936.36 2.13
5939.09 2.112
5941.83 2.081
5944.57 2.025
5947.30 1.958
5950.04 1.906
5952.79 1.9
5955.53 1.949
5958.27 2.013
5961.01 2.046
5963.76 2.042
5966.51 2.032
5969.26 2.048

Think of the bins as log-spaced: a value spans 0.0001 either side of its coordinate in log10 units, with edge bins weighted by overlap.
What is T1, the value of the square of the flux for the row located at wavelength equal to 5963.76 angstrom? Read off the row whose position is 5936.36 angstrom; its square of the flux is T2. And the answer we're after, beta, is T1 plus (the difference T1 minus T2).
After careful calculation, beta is 3.8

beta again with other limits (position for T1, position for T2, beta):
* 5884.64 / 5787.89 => 2.1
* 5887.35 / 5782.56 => 2.3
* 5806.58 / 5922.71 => 5.2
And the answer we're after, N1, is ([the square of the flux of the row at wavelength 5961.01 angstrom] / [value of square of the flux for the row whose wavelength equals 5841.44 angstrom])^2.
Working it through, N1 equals 0.82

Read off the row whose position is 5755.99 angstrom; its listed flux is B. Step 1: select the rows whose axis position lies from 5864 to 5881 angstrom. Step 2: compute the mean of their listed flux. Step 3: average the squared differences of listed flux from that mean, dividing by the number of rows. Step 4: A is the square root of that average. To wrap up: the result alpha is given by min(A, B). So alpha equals 0.03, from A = 0.034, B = 2.073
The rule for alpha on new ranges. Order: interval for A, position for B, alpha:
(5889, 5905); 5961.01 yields 0.20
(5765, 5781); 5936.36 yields 0.15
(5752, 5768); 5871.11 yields 0.08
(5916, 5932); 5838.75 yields 0.04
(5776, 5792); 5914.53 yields 0.12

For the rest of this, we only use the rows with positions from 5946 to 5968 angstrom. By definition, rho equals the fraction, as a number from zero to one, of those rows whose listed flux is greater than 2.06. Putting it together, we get 0.00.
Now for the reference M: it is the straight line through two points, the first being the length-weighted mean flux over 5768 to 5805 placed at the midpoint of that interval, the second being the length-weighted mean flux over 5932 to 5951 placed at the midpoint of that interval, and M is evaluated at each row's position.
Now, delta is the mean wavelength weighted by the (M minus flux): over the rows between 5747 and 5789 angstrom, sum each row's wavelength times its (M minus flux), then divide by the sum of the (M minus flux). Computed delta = 5770.7 angstrom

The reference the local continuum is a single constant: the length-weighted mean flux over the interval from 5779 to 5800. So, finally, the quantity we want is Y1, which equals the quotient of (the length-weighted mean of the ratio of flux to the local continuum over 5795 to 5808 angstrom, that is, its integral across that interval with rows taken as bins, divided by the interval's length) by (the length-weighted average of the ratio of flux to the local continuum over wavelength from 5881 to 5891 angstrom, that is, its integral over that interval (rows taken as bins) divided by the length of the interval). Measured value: 1.31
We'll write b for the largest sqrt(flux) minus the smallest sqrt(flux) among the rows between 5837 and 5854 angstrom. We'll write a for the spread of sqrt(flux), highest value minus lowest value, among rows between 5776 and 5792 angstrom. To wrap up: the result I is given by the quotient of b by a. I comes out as 0.6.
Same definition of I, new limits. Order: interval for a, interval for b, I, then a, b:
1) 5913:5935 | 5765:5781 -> 2.6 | 0.054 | 0.14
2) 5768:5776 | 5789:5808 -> 1.1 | 0.058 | 0.06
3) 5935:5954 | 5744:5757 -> 0.2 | 0.081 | 0.02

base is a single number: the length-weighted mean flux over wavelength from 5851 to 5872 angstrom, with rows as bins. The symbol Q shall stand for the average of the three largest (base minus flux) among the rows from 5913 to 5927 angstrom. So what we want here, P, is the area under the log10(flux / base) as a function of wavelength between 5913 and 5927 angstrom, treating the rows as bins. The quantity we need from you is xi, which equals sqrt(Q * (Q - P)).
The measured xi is 0.34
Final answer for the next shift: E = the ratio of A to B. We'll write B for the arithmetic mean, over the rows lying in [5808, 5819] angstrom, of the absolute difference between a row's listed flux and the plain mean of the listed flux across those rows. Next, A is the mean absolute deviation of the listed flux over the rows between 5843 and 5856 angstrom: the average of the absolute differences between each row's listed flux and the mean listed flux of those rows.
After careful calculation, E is 1.7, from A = 0.10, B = 0.06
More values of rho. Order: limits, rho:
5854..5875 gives 0.50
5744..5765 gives 0.75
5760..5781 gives 0.75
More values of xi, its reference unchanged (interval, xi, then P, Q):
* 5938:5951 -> 0.05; 0.0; 0.05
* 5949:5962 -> 0.15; -0.2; 0.10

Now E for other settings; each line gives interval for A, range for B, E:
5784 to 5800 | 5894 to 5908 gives 0.7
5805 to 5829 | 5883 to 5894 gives 1.5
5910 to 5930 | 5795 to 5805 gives 2.2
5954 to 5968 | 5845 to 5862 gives 0.3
